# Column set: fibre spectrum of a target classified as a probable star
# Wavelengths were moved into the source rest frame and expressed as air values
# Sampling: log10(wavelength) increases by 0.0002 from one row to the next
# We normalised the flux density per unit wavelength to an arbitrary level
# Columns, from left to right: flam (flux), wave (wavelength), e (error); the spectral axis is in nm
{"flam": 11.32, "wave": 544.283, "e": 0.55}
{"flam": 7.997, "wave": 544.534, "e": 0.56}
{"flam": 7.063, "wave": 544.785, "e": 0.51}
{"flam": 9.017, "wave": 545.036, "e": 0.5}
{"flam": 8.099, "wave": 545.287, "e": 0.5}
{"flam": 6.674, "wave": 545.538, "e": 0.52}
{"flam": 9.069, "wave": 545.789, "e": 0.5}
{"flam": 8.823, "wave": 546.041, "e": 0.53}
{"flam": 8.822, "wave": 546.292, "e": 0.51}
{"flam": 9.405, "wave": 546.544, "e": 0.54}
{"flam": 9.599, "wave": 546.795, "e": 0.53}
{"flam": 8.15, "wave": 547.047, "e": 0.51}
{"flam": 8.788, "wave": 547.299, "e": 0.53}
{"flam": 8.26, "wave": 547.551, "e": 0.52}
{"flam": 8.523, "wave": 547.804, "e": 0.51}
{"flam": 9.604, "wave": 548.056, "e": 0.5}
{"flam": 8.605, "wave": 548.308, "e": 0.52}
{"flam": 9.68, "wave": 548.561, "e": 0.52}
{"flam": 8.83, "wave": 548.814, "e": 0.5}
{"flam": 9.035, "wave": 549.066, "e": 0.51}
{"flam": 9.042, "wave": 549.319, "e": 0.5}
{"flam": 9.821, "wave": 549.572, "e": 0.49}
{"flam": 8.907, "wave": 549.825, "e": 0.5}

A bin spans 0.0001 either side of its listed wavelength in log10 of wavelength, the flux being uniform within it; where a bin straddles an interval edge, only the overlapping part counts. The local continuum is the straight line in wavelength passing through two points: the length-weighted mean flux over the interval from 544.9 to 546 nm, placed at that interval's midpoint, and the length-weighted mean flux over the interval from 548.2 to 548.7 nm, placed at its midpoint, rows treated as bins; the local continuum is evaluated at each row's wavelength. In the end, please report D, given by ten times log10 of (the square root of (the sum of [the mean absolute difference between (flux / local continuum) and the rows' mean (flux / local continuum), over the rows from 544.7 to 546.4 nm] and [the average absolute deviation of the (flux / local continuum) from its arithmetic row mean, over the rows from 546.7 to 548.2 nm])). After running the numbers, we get -4.2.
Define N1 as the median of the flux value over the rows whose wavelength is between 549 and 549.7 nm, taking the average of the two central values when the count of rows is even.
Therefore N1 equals 9.0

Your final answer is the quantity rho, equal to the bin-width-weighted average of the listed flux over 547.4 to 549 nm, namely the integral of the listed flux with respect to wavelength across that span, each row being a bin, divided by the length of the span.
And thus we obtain 8.9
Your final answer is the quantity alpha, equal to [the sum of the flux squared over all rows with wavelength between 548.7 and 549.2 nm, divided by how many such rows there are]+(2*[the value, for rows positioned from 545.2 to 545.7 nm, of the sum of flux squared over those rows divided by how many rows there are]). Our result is 190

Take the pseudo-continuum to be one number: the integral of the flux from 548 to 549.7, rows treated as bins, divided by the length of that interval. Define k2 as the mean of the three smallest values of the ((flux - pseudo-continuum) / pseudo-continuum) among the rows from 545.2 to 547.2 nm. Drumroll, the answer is -0.17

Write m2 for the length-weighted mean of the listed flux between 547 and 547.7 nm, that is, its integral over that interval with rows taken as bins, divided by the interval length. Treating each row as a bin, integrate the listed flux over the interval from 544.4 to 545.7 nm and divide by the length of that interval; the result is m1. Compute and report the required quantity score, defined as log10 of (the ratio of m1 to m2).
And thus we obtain -0.03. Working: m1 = 7.8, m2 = 8.4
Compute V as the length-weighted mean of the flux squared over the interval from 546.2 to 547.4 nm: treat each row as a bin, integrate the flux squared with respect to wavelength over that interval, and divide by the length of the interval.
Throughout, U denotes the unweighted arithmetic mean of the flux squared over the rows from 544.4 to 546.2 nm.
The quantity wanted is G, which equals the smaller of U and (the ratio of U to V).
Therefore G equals 0.83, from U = 66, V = 81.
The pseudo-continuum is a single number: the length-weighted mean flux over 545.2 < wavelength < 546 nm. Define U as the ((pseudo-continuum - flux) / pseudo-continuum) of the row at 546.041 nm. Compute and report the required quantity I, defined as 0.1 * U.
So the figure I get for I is -0.010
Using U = -0.10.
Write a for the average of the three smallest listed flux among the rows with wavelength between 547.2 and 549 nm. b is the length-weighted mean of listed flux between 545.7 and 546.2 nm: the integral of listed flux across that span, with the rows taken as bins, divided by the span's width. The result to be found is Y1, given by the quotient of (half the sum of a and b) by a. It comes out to 1.03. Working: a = 8.5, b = 8.93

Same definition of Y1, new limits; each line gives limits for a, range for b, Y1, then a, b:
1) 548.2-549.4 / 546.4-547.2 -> 1.01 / 8.8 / 9.04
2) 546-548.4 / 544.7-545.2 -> 0.99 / 8.3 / 8.12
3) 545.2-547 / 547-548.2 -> 1.05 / 7.9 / 8.70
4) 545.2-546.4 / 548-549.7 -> 1.09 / 7.9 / 9.22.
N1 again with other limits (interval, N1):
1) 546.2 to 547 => 9.4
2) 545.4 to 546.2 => 8.8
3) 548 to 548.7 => 9.6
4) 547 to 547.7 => 8.3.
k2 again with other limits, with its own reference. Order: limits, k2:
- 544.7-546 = -0.21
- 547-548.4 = -0.10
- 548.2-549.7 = -0.04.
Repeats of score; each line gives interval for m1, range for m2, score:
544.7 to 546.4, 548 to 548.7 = -0.05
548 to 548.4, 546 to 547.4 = 0.01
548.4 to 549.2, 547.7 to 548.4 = 0.01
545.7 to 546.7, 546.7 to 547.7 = 0.02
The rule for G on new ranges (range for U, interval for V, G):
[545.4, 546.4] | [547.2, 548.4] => 0.92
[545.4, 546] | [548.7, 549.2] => 0.79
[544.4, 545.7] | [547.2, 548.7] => 0.77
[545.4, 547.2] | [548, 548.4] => 0.92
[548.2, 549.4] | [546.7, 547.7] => 1.09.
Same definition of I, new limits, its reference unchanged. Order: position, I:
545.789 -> -0.013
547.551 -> -0.003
